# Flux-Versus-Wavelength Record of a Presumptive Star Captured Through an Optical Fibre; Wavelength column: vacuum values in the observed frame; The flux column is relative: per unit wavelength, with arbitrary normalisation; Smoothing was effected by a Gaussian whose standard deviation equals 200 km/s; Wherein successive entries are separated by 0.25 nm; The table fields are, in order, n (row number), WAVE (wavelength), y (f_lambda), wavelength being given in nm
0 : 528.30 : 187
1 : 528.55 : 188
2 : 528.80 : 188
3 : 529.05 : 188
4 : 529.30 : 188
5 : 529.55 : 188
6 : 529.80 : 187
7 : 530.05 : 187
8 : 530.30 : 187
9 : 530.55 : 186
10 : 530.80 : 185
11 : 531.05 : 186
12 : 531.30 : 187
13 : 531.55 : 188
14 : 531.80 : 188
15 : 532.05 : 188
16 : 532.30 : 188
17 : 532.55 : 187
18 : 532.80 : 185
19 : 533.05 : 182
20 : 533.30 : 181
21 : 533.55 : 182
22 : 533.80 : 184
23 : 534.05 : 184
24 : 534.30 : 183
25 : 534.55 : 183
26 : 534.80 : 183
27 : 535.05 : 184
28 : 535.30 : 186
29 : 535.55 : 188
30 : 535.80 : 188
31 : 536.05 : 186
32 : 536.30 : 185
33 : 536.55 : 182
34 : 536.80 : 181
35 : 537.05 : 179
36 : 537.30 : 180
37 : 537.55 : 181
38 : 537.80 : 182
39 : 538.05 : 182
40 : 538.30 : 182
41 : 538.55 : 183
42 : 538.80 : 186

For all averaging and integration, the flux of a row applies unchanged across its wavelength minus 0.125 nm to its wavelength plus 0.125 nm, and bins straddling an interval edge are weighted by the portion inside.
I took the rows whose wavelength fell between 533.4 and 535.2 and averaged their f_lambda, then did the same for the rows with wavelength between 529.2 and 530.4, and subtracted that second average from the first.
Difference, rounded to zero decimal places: -4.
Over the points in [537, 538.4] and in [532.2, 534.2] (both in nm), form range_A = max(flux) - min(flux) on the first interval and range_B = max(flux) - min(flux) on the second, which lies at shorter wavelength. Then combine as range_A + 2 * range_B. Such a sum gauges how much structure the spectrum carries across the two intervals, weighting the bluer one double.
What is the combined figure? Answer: 17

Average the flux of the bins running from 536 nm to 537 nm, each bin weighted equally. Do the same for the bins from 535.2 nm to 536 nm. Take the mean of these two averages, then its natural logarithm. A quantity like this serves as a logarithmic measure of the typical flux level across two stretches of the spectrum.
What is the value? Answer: 5.22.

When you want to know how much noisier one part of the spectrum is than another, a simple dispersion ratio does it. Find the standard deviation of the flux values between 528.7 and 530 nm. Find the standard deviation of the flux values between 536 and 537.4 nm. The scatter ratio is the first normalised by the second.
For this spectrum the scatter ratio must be 0.16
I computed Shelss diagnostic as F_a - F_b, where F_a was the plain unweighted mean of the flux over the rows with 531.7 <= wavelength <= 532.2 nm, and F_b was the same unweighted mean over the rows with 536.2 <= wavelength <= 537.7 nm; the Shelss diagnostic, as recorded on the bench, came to 6.7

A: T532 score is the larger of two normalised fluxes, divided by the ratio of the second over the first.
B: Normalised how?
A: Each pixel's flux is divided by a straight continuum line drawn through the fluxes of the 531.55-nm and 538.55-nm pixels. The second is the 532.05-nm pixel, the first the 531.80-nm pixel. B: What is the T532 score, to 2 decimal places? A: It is 1.00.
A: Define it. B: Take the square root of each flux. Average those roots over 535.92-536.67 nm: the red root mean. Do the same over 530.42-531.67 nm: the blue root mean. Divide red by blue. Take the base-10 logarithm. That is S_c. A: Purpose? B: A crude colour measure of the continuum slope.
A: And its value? -0.0024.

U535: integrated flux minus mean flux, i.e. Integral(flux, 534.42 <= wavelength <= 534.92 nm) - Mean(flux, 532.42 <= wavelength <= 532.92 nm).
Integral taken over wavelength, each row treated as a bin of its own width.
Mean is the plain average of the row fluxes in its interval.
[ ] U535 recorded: -94.5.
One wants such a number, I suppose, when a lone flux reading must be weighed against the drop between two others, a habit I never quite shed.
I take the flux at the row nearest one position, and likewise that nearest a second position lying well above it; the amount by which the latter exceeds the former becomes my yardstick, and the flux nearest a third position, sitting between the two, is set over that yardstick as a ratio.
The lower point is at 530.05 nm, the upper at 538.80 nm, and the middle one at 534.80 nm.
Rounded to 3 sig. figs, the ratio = -183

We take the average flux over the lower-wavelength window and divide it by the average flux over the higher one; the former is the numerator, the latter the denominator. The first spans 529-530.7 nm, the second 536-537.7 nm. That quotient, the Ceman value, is 1.03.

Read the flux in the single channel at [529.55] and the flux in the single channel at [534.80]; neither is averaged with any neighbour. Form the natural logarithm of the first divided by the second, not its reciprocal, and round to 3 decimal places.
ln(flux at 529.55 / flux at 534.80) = 0.027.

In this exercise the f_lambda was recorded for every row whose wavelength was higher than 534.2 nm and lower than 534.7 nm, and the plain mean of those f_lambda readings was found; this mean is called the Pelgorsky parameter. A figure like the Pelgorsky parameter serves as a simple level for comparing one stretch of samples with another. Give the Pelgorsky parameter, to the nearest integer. 183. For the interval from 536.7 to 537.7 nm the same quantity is 180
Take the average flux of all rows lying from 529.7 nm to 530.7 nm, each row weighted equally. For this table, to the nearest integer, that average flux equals 187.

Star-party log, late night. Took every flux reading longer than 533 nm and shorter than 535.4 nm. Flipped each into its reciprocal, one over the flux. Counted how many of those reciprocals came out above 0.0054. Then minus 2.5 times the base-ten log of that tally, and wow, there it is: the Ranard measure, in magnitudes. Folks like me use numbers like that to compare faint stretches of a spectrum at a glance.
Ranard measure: -2.39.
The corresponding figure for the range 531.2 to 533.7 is -1.51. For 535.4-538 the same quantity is -2.11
